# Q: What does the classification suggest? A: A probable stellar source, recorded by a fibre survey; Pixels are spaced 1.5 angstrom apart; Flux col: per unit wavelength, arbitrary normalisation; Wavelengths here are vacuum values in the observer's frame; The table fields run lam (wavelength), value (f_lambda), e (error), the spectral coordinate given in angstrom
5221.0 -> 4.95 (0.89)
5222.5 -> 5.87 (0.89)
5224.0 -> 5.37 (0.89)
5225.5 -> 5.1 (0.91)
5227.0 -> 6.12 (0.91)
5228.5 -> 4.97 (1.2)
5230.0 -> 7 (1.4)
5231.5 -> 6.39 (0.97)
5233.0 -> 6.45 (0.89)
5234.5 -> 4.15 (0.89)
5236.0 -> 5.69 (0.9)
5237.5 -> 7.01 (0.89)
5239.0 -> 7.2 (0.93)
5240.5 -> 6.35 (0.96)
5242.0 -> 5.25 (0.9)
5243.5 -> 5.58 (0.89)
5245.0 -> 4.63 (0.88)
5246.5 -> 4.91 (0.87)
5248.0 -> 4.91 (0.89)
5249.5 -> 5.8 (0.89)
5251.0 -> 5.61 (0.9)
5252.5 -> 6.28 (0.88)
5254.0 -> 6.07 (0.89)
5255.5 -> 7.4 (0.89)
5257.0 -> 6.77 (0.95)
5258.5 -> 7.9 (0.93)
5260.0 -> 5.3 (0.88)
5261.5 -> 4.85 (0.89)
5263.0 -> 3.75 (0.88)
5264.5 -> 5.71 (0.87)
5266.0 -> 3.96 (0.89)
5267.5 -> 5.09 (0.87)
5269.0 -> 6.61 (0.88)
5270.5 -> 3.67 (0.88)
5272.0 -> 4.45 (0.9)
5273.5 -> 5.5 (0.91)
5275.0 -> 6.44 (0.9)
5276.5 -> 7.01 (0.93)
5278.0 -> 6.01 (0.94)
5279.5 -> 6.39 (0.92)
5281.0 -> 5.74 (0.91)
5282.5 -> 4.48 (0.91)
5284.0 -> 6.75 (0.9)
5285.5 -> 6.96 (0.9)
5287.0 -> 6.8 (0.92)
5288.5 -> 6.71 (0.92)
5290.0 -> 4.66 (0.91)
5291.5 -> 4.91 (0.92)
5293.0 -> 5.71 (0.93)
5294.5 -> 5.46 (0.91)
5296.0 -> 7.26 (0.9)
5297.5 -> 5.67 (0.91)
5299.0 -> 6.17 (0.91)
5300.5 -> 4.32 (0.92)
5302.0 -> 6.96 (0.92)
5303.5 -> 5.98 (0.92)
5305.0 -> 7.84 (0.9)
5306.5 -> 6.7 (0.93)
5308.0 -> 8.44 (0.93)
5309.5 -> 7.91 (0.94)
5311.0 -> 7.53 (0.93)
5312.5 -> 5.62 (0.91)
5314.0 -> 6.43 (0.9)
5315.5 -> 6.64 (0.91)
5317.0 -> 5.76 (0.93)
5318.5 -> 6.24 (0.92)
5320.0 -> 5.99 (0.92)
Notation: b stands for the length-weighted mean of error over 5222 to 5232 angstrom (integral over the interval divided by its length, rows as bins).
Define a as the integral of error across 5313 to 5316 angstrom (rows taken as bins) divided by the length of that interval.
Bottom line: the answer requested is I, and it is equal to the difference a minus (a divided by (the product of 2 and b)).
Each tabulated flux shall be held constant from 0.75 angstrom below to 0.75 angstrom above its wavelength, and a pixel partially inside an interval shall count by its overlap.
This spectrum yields 0.465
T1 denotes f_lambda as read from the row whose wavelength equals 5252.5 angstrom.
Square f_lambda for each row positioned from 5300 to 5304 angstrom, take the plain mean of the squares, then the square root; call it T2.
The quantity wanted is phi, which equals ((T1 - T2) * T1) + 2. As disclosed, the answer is 4.7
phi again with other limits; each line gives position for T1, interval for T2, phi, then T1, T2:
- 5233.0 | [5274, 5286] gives 3.2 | 6.45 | 6.27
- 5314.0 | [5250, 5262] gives 2.5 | 6.43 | 6.35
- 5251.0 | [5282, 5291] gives -1.0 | 5.61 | 6.15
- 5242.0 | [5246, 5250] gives 2.1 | 5.25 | 5.22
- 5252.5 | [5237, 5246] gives 3.3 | 6.28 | 6.08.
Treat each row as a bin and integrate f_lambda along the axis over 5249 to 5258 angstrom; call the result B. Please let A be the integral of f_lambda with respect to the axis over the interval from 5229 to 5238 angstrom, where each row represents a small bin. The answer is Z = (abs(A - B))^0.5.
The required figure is 1.7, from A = 55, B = 57.4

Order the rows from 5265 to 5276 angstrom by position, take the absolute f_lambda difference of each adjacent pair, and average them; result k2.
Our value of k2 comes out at 1.39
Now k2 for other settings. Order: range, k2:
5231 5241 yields 1.04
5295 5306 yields 1.57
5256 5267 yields 1.50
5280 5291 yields 1.01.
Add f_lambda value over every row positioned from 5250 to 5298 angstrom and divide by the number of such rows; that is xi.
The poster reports 5.81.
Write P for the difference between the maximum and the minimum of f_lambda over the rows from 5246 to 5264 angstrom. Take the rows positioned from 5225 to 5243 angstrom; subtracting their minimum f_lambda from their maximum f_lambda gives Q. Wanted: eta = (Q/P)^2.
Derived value 0.54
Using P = 4.15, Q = 3.05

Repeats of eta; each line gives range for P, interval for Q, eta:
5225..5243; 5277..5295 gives 0.66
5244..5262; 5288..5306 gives 1.16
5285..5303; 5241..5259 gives 1.24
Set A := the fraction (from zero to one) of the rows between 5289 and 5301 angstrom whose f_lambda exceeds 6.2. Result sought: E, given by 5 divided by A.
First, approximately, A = 0.1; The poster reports 40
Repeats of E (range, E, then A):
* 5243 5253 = 35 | 0.1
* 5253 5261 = 8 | 0.6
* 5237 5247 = 12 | 0.4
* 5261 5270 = 30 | 0.2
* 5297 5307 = 12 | 0.4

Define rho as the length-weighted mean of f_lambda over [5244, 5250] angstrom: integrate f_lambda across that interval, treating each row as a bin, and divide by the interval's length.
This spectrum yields 5.1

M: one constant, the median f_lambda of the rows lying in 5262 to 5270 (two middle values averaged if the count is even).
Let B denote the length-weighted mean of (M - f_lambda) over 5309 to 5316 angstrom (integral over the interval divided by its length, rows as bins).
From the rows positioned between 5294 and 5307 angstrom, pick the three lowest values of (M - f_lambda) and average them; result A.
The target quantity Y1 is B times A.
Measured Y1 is 3.9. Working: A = -2.3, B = -1.70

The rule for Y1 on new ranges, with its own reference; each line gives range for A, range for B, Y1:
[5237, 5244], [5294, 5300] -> 1.8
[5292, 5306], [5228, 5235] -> 1.8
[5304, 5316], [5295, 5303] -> 2.9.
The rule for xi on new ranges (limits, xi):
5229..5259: 6.07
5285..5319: 6.38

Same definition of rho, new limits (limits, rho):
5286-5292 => 5.9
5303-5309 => 7.3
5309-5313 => 7.1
